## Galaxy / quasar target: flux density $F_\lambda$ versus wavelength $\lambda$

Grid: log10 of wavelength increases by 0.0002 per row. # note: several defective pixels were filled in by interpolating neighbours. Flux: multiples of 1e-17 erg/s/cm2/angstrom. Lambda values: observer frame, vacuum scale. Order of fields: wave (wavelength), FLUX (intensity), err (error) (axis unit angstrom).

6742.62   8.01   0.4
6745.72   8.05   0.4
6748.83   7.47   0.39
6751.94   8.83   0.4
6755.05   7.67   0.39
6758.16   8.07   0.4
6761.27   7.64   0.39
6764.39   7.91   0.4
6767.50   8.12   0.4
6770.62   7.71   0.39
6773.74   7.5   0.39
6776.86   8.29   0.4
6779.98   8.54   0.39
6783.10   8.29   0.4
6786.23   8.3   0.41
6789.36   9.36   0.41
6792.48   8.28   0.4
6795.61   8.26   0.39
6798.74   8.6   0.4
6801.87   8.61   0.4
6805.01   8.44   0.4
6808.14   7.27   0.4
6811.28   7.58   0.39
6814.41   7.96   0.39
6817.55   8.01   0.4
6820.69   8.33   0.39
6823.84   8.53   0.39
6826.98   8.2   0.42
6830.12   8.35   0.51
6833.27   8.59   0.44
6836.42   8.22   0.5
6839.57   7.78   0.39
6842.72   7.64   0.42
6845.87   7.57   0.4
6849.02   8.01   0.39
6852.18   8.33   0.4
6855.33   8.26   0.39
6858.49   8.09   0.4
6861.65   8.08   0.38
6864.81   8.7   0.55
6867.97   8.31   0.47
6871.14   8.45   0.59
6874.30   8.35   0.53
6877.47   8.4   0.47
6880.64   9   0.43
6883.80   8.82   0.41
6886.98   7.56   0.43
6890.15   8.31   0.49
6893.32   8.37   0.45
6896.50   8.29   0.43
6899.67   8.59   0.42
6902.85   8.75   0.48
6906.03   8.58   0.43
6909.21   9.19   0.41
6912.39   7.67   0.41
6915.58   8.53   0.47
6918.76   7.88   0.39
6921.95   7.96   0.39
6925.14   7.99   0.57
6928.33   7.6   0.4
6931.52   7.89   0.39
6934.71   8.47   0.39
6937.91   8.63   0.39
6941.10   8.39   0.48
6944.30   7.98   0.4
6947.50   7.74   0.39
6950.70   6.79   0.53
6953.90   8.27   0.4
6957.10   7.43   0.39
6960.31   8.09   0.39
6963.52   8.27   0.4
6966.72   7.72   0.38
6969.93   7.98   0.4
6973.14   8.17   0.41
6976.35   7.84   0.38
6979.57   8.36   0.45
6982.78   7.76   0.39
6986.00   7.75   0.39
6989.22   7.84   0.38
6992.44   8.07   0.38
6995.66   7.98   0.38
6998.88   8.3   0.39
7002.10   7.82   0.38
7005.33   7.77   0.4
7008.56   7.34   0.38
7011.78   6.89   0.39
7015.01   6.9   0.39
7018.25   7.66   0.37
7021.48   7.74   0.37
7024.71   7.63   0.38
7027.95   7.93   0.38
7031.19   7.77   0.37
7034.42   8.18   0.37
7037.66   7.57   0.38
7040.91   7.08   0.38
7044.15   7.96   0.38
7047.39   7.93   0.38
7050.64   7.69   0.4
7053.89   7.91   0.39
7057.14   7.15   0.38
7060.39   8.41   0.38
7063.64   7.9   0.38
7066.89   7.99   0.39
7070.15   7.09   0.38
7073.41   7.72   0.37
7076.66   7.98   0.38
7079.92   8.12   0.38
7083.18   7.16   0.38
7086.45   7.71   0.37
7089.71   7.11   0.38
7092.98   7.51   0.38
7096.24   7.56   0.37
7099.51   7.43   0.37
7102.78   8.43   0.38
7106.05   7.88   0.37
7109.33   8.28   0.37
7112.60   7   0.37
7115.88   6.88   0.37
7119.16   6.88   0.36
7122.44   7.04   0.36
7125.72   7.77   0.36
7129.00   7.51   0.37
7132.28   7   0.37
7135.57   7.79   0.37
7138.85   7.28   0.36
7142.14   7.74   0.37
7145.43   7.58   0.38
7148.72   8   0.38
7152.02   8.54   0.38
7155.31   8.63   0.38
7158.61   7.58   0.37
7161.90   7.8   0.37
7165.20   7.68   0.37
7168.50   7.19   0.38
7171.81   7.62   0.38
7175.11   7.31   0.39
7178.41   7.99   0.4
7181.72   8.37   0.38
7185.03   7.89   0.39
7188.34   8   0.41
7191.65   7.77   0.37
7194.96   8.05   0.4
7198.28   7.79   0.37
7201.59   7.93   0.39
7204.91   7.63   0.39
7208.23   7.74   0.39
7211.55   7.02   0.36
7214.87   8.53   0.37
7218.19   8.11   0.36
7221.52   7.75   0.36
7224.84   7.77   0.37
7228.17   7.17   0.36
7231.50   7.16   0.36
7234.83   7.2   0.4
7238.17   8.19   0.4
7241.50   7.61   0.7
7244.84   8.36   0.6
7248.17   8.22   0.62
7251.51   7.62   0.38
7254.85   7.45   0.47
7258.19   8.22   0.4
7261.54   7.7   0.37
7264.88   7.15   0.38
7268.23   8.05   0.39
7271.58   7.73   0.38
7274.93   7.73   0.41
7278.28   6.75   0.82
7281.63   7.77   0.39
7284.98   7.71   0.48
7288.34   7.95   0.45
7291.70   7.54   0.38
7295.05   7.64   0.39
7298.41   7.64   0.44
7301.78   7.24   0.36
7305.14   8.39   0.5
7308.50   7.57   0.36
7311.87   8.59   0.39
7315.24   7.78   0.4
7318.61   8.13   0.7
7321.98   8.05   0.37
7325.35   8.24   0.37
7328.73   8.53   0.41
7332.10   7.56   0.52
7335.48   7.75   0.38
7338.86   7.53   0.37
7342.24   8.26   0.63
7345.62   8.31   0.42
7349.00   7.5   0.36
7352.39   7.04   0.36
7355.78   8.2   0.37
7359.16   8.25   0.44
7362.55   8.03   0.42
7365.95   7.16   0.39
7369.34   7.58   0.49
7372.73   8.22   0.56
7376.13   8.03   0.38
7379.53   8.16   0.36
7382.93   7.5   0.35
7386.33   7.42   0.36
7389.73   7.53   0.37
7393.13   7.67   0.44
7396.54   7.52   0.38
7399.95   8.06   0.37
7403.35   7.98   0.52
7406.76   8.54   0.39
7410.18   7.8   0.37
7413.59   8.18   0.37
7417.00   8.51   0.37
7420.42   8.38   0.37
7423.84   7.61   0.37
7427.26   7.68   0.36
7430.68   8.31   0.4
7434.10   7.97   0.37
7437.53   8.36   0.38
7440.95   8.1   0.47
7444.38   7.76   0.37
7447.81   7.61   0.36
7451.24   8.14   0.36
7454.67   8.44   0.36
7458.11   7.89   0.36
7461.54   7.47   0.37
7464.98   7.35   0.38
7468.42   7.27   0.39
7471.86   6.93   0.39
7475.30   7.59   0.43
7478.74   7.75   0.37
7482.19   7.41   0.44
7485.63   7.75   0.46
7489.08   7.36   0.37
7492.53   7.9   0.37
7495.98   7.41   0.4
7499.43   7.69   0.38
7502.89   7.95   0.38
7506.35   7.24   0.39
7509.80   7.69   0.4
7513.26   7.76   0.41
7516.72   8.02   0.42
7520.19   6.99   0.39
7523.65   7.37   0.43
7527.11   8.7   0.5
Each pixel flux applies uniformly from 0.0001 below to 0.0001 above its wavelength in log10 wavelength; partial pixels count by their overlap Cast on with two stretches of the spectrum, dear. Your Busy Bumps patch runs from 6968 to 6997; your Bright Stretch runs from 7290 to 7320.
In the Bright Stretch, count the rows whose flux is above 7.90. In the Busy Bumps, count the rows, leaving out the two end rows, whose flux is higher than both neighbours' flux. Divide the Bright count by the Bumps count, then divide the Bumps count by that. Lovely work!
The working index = 3.0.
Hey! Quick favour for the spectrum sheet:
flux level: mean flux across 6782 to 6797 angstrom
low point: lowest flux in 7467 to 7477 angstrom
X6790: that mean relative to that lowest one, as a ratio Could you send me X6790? 1.23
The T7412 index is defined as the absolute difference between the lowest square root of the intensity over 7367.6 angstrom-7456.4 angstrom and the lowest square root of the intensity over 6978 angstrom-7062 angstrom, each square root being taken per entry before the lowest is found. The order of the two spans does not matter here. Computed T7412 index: 0.10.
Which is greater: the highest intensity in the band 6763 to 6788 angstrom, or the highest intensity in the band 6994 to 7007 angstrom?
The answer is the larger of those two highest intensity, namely 8.54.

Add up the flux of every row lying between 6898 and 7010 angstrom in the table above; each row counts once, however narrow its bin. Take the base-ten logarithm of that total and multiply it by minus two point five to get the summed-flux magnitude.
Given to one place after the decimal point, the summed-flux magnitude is -6.1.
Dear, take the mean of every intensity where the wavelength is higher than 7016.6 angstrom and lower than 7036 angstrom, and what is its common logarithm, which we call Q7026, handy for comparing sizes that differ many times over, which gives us 0.893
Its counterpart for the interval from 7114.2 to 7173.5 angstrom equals 0.880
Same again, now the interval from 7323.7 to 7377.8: 0.897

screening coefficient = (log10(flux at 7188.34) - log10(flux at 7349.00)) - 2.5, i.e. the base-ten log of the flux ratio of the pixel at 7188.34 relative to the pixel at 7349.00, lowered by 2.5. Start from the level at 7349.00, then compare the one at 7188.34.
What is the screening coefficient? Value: -2.47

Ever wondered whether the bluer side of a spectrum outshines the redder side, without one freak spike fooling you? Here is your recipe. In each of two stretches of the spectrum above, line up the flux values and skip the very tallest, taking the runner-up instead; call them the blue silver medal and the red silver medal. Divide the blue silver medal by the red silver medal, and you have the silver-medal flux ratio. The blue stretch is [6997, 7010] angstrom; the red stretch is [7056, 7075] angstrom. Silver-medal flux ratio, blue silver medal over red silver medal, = 0.98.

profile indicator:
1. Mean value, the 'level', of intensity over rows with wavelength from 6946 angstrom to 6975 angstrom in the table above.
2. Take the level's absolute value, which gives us 7.83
